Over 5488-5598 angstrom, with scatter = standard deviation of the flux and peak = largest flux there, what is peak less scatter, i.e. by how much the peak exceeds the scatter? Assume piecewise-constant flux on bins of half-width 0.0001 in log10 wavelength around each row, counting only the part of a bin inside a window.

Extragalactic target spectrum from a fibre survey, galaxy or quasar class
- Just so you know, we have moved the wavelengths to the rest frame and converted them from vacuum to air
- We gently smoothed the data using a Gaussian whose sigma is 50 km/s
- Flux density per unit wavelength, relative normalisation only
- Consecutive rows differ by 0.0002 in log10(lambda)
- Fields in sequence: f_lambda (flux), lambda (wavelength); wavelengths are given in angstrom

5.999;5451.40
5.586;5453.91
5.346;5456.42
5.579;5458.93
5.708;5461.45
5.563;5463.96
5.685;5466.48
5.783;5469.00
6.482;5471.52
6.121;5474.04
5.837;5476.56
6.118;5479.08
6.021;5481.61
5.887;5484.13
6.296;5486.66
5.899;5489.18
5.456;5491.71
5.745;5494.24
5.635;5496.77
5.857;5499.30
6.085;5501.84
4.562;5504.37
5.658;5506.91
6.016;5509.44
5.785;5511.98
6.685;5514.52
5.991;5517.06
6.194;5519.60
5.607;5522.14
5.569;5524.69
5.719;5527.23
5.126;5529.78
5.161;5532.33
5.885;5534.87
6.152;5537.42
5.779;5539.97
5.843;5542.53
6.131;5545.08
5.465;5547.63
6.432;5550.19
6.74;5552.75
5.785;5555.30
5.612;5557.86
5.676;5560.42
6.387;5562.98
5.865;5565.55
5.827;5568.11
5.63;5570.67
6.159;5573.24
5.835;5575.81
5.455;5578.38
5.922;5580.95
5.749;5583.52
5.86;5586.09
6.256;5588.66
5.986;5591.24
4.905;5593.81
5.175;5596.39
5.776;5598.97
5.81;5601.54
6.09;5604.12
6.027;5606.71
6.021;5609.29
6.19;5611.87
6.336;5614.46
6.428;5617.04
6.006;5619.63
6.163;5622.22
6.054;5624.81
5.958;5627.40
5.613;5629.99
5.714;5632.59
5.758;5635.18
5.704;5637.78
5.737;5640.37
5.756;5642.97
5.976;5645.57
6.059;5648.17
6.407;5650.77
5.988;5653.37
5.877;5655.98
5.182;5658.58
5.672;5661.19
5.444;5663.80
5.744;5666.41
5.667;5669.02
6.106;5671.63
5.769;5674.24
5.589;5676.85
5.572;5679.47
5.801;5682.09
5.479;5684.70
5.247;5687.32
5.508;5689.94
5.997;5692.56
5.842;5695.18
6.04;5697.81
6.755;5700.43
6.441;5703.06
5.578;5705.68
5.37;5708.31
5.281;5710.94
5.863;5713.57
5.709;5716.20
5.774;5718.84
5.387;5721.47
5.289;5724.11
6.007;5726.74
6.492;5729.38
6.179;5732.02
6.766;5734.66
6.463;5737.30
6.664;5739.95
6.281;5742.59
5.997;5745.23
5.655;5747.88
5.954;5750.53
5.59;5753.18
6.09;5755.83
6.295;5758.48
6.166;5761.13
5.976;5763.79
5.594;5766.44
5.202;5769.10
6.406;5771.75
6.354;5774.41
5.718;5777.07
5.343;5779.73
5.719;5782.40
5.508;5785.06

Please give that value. 6.32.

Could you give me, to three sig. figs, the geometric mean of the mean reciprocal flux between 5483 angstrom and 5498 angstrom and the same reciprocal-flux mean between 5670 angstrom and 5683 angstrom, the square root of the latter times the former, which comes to 0.173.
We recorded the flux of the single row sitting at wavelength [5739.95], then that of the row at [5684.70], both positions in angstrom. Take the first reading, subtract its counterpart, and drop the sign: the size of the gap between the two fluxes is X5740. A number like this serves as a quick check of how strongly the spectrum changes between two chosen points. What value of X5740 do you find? 1.2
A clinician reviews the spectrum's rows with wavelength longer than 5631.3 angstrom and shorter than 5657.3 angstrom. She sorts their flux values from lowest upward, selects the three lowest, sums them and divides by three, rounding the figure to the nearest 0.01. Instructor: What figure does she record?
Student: 5.72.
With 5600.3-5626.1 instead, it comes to 5.95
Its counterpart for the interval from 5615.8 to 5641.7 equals 5.68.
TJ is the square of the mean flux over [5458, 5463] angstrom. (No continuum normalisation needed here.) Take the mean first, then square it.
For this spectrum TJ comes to 32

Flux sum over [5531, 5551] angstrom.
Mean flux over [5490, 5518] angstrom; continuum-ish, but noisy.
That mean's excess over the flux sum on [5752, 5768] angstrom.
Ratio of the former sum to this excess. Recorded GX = -1.56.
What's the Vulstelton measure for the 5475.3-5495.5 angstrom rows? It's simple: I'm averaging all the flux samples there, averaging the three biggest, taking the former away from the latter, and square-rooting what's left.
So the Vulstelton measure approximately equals 0.49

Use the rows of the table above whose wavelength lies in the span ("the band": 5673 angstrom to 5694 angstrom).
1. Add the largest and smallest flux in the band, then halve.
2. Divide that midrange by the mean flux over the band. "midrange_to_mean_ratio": 1.000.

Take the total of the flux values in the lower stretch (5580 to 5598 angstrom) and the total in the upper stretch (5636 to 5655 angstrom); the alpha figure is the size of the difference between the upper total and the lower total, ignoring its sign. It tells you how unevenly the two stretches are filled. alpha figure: 1.8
